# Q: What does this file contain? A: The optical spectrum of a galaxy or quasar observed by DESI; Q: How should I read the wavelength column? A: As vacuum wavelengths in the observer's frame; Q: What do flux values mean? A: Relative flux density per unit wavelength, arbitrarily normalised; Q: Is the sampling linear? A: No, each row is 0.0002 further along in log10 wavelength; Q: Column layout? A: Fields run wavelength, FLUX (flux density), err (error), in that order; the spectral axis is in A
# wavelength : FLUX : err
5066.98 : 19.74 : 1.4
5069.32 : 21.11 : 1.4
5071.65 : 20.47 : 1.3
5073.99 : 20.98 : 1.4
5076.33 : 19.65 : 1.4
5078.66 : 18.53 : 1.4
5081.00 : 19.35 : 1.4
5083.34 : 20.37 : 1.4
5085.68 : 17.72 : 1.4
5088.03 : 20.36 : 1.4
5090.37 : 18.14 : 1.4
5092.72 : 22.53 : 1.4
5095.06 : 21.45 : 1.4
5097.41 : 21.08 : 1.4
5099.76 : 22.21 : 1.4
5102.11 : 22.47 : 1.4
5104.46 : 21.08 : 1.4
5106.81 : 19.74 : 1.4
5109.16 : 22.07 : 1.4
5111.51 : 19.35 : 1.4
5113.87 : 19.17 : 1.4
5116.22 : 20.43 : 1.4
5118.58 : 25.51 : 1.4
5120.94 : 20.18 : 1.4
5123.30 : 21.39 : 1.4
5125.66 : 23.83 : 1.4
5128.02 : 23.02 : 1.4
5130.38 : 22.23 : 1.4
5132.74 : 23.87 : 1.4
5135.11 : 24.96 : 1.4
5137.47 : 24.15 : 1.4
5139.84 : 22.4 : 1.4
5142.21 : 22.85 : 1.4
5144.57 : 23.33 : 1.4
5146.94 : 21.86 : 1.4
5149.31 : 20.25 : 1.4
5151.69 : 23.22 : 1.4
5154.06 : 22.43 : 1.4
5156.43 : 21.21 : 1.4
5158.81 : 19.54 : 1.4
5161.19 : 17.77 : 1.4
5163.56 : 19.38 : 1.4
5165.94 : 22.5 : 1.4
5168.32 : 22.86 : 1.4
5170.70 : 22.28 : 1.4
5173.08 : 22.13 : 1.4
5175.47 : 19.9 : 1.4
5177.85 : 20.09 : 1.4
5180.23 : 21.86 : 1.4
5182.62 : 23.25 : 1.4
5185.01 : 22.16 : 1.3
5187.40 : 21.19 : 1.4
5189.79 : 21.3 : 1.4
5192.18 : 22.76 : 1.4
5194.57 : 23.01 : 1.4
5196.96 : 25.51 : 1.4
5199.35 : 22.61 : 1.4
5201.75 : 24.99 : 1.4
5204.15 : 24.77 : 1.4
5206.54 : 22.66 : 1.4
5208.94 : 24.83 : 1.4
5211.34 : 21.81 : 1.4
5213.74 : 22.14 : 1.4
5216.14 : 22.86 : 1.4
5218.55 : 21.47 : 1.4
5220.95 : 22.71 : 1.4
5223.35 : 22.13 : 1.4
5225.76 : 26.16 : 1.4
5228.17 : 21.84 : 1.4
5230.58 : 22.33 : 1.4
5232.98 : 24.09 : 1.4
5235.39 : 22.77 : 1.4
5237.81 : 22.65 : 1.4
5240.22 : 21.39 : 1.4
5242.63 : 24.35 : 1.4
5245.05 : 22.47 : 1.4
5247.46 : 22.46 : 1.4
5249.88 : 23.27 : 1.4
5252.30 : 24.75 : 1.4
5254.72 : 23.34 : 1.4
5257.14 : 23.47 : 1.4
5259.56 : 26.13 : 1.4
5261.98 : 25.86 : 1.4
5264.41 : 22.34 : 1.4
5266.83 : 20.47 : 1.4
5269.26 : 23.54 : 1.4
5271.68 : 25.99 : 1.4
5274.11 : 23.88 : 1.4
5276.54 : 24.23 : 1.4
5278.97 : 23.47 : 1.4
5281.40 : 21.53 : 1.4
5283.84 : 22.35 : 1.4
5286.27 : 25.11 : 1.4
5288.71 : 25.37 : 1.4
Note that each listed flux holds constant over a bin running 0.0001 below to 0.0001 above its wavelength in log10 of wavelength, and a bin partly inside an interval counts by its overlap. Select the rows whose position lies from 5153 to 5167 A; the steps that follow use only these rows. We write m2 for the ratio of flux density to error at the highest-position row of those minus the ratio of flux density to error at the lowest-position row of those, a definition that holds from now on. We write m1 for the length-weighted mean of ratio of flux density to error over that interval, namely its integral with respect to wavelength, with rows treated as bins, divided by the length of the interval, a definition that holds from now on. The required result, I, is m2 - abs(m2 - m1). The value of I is -14.5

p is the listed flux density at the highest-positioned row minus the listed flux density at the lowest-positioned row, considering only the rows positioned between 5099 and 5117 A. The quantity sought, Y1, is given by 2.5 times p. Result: -4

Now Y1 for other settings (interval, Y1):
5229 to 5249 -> 0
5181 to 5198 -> 6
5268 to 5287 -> 4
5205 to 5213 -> -2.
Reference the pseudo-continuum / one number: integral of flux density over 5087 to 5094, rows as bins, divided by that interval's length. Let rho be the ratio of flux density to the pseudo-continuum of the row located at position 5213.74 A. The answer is 1.09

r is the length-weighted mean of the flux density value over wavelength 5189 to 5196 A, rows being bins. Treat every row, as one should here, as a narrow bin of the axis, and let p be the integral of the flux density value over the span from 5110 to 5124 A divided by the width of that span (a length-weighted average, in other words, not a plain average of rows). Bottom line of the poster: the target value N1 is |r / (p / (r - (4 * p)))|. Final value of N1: 66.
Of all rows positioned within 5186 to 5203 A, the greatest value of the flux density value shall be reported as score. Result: 25.51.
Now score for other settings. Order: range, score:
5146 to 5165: 23.22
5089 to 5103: 22.53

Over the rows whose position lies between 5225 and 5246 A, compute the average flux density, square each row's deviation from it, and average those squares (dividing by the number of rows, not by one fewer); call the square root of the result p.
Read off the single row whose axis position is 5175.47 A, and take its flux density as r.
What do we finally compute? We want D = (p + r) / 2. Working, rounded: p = 1.4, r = 19.9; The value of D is 10.7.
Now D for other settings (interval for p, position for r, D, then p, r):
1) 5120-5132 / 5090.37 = 9.7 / 1.3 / 18.14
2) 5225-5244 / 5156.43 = 11.3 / 1.5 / 21.21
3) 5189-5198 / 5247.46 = 12.0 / 1.5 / 22.46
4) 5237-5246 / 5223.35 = 11.6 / 1.1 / 22.13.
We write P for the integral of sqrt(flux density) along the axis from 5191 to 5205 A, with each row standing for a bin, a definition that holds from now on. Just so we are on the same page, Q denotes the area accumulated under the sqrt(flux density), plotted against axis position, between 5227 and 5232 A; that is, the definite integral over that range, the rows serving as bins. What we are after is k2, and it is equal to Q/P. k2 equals 0.34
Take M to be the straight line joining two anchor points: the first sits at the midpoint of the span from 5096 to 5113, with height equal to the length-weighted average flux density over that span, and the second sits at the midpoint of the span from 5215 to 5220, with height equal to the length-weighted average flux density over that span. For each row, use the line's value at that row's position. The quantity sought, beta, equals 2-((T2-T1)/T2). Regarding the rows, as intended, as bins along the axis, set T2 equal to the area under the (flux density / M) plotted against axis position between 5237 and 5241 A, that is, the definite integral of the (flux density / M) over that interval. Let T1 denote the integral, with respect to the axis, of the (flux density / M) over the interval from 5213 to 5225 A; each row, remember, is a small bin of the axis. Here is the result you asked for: 4.1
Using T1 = 12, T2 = 4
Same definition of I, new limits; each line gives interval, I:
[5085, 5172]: -8.9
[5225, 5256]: -20.6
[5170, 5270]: -14.6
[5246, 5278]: -14.5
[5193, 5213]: -18.7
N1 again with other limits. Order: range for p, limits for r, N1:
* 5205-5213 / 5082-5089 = 61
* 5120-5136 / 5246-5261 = 71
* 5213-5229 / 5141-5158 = 67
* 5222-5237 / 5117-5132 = 69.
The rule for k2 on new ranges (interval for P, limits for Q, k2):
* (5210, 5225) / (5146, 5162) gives 1.03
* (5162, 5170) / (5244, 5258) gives 1.82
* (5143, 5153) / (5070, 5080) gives 0.95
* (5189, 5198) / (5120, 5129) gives 0.98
